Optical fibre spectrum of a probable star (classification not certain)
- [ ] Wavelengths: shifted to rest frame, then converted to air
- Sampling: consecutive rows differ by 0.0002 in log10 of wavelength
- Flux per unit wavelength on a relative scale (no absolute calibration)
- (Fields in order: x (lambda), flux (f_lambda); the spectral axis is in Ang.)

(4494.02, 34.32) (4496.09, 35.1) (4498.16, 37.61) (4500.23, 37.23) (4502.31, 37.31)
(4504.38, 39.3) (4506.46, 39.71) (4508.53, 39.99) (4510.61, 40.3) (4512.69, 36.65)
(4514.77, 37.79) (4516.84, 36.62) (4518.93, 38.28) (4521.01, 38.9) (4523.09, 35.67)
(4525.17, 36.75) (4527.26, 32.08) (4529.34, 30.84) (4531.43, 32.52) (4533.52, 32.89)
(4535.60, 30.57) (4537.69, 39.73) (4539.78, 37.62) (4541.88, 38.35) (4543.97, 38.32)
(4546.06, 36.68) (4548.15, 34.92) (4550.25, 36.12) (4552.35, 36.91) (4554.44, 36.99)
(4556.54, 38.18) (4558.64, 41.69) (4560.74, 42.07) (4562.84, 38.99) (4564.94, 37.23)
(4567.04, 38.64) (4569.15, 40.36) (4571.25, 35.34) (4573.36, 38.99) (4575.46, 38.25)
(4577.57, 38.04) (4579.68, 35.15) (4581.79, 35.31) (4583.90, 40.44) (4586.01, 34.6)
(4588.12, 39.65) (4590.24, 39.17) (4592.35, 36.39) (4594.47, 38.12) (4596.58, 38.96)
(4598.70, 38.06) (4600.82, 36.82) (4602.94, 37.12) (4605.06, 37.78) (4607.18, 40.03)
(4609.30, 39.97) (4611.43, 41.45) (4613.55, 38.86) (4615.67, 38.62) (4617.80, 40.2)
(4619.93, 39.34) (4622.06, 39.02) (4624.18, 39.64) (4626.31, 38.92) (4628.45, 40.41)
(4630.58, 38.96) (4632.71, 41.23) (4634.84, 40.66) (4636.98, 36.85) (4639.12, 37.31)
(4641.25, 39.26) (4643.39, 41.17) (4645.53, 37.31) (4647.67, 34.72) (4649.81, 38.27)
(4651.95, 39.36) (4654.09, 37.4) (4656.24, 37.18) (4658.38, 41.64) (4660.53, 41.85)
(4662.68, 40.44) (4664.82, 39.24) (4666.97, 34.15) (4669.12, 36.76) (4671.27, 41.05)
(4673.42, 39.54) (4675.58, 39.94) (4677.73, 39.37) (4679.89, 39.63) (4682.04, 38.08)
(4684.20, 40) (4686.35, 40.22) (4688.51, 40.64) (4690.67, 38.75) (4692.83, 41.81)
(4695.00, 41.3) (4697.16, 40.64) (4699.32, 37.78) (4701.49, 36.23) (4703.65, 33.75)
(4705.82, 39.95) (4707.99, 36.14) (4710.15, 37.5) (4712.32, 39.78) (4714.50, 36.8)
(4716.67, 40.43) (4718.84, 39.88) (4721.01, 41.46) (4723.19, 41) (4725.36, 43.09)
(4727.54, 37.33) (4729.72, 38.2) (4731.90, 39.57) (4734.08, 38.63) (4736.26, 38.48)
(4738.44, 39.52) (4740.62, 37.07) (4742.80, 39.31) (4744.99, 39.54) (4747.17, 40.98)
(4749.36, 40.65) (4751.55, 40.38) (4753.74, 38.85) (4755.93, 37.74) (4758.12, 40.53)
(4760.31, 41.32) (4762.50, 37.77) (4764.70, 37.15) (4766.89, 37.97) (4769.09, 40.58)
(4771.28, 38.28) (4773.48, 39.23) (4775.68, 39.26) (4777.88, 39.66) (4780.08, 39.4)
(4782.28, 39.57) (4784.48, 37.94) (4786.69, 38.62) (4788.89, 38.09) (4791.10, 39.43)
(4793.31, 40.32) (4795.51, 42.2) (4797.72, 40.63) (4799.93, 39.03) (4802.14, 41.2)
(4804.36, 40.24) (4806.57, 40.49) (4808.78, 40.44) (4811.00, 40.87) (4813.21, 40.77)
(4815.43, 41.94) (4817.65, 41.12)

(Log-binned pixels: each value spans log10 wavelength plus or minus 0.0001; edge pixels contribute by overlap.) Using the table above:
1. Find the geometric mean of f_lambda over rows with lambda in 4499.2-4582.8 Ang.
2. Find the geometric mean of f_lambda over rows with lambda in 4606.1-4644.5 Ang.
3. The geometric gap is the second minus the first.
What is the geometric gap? 2.4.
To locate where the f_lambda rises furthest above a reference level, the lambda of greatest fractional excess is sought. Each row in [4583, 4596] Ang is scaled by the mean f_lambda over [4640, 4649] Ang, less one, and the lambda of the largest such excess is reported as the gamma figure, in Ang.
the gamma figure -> 4583.90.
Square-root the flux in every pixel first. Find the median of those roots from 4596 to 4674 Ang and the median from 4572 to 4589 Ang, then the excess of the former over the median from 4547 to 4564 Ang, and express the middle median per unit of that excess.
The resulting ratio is 53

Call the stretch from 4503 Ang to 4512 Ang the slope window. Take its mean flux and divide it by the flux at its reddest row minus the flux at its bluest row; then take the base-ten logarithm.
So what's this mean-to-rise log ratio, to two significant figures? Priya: 1.6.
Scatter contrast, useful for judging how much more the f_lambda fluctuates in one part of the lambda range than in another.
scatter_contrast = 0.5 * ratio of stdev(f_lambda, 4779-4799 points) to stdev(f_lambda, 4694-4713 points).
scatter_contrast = 0.27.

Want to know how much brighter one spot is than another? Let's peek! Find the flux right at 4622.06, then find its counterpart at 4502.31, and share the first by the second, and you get 1.05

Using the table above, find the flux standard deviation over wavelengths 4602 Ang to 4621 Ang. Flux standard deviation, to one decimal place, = 1.3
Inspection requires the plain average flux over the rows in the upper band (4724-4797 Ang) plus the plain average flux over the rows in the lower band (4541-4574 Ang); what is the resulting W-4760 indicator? 77.4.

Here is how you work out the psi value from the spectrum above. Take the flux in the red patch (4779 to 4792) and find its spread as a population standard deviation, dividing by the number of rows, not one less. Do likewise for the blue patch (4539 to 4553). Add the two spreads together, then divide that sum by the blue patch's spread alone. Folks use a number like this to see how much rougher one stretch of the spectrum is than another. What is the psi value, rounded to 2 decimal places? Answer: 1.58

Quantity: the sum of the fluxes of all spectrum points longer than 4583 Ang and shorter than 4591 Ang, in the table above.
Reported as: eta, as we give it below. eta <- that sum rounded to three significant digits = 154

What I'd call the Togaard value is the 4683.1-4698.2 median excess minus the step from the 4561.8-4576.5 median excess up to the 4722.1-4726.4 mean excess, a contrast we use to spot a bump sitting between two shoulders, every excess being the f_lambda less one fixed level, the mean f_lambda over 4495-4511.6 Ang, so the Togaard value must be -1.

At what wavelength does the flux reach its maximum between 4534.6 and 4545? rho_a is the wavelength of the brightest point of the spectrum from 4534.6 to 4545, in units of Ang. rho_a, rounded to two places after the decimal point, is 4537.69 Ang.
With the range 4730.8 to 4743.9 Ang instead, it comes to 4731.90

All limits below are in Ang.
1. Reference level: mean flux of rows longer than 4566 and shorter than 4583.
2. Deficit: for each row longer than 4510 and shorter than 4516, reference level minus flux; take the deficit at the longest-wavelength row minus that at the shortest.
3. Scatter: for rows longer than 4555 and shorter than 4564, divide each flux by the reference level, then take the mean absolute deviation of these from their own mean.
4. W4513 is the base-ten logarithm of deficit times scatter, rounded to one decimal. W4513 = -1.0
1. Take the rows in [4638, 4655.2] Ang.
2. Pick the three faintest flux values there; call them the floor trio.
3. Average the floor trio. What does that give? 36.4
